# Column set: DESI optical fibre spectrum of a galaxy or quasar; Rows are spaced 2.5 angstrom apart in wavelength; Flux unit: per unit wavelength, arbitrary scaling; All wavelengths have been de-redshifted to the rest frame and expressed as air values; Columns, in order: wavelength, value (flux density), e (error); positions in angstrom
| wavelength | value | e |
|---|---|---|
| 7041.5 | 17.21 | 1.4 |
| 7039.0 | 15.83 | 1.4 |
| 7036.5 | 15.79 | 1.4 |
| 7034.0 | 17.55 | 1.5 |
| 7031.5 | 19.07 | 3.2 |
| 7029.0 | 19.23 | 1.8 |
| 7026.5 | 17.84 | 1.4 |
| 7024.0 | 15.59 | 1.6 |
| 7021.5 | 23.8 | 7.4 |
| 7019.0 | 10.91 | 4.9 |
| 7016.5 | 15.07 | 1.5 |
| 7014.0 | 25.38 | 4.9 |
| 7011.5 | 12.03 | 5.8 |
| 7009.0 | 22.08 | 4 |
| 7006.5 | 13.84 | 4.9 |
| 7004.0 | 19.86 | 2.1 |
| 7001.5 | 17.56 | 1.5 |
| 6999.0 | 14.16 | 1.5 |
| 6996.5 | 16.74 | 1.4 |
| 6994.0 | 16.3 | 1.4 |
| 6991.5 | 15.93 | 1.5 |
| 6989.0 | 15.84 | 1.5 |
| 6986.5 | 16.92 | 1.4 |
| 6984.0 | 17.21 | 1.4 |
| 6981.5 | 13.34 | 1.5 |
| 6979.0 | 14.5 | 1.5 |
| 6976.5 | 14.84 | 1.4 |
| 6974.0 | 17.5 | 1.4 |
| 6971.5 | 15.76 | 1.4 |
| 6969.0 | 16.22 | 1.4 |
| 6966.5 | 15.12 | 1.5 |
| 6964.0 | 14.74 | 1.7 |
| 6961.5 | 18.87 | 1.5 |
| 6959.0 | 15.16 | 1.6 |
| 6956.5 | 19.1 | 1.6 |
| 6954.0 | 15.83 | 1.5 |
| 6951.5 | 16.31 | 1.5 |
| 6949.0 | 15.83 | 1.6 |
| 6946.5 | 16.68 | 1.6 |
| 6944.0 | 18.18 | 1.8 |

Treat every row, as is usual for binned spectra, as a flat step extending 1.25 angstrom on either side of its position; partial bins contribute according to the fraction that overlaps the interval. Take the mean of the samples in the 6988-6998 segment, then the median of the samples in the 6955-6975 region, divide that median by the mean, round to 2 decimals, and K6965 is 0.99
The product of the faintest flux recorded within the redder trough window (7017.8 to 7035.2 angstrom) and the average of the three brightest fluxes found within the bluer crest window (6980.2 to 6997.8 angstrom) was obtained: 185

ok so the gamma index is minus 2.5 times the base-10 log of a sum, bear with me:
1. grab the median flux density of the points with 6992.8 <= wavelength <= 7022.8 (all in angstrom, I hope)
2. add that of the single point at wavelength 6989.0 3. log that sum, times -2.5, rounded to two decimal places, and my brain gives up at -3.78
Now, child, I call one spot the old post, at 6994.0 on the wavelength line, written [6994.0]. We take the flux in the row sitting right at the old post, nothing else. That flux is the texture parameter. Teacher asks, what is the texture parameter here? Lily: 16.3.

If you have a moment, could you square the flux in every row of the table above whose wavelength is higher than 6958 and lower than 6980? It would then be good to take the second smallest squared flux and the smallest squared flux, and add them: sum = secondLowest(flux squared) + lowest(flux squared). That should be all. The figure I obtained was 428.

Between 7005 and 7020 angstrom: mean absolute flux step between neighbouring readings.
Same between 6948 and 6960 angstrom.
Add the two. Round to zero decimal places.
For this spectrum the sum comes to 11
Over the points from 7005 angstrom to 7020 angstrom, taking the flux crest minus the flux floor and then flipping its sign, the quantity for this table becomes -14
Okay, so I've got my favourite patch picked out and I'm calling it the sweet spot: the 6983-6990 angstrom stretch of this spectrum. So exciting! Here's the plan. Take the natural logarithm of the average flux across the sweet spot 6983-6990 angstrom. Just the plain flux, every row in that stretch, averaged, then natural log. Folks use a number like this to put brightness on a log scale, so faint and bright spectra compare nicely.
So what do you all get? 2.81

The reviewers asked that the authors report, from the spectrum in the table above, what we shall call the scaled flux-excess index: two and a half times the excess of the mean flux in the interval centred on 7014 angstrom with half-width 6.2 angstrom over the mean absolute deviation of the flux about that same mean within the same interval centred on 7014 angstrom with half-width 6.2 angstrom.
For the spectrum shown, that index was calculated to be 29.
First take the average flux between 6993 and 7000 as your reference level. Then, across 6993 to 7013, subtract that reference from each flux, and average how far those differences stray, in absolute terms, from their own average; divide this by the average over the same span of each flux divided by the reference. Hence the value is 2.4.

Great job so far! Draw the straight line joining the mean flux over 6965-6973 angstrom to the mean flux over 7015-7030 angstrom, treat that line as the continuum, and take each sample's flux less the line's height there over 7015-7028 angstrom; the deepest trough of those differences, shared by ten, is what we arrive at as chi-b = -0.6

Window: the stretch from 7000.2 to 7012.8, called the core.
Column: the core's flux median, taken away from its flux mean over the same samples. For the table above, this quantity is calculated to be -0.5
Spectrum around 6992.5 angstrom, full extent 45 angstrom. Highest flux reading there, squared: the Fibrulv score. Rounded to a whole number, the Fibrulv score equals 644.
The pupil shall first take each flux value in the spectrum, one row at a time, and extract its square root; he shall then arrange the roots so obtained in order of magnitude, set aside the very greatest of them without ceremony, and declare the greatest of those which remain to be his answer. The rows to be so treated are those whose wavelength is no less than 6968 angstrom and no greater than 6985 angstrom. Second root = 4.15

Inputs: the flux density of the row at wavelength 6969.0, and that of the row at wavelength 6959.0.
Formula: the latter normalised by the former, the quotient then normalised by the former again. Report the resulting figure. 0.058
